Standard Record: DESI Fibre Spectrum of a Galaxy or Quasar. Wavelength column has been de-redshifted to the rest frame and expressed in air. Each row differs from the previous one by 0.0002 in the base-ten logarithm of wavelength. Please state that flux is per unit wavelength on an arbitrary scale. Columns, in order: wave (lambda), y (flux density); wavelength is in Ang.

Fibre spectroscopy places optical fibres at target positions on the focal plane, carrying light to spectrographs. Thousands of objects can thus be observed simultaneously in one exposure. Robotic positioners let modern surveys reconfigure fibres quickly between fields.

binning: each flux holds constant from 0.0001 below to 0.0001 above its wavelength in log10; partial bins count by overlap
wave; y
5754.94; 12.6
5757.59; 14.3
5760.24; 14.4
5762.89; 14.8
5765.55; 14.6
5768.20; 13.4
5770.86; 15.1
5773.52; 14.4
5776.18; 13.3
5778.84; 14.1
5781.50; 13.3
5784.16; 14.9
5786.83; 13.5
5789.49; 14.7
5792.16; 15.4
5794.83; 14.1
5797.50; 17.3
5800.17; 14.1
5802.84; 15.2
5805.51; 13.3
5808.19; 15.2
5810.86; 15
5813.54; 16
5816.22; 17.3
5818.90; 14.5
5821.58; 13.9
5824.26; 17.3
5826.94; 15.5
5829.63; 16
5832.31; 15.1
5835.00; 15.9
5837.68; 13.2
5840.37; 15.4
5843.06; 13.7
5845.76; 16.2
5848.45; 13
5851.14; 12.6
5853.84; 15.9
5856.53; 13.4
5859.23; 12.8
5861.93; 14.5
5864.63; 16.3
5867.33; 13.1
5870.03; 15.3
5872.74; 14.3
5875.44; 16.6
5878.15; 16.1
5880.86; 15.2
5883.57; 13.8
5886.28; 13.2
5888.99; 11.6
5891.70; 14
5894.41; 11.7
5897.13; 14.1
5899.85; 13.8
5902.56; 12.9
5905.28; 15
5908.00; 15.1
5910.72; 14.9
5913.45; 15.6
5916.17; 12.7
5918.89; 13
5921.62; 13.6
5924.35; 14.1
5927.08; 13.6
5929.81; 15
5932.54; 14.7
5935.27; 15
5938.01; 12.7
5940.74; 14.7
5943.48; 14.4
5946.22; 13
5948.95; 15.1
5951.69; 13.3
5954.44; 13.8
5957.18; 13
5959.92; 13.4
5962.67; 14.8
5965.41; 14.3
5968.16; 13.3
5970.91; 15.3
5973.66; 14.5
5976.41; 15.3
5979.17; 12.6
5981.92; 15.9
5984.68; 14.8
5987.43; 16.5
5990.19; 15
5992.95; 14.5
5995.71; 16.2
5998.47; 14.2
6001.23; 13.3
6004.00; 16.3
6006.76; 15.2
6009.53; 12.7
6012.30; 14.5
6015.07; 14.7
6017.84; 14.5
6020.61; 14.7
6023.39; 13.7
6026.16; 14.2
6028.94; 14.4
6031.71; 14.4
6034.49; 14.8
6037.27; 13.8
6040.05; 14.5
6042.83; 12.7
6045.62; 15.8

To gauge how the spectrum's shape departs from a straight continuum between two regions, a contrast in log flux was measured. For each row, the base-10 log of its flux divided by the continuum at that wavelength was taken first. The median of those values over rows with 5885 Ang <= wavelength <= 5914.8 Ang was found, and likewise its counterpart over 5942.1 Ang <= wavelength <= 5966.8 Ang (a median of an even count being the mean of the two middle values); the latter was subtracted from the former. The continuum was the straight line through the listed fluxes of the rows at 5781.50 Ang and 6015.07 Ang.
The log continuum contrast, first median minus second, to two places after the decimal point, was 0.02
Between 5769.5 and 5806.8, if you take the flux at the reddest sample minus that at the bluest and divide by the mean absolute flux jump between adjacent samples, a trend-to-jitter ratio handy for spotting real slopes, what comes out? -1.2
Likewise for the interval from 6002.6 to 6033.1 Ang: -2.5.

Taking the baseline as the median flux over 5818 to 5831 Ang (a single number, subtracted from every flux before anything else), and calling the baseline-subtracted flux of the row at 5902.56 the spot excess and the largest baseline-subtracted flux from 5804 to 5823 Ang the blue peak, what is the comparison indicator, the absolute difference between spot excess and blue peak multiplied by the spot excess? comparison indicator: -11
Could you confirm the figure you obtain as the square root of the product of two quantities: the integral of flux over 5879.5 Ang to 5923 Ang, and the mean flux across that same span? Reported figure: 91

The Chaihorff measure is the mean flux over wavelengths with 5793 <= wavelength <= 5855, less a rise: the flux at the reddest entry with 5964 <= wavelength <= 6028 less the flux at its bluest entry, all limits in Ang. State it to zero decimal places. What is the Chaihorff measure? 15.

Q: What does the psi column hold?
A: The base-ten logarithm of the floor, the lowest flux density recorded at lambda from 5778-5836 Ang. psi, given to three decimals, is 1.124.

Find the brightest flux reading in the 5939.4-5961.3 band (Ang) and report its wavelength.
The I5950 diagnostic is 5948.95 Ang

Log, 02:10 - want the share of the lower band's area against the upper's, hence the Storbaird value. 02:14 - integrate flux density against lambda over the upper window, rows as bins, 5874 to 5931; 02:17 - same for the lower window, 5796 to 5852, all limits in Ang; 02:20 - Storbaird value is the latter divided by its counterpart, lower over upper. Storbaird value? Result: 1.05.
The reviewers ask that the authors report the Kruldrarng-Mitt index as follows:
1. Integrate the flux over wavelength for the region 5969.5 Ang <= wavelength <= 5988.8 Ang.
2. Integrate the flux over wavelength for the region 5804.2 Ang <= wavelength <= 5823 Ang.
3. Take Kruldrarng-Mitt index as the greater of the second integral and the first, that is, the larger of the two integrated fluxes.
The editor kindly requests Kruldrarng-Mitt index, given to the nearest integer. 289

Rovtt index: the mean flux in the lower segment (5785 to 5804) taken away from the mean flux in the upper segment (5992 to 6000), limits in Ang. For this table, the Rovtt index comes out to 0.1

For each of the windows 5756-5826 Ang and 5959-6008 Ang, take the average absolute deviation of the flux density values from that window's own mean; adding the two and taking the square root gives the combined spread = 1.32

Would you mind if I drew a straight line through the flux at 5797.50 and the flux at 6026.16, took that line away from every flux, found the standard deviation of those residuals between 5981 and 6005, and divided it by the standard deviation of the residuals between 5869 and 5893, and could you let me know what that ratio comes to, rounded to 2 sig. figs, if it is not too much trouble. 0.73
